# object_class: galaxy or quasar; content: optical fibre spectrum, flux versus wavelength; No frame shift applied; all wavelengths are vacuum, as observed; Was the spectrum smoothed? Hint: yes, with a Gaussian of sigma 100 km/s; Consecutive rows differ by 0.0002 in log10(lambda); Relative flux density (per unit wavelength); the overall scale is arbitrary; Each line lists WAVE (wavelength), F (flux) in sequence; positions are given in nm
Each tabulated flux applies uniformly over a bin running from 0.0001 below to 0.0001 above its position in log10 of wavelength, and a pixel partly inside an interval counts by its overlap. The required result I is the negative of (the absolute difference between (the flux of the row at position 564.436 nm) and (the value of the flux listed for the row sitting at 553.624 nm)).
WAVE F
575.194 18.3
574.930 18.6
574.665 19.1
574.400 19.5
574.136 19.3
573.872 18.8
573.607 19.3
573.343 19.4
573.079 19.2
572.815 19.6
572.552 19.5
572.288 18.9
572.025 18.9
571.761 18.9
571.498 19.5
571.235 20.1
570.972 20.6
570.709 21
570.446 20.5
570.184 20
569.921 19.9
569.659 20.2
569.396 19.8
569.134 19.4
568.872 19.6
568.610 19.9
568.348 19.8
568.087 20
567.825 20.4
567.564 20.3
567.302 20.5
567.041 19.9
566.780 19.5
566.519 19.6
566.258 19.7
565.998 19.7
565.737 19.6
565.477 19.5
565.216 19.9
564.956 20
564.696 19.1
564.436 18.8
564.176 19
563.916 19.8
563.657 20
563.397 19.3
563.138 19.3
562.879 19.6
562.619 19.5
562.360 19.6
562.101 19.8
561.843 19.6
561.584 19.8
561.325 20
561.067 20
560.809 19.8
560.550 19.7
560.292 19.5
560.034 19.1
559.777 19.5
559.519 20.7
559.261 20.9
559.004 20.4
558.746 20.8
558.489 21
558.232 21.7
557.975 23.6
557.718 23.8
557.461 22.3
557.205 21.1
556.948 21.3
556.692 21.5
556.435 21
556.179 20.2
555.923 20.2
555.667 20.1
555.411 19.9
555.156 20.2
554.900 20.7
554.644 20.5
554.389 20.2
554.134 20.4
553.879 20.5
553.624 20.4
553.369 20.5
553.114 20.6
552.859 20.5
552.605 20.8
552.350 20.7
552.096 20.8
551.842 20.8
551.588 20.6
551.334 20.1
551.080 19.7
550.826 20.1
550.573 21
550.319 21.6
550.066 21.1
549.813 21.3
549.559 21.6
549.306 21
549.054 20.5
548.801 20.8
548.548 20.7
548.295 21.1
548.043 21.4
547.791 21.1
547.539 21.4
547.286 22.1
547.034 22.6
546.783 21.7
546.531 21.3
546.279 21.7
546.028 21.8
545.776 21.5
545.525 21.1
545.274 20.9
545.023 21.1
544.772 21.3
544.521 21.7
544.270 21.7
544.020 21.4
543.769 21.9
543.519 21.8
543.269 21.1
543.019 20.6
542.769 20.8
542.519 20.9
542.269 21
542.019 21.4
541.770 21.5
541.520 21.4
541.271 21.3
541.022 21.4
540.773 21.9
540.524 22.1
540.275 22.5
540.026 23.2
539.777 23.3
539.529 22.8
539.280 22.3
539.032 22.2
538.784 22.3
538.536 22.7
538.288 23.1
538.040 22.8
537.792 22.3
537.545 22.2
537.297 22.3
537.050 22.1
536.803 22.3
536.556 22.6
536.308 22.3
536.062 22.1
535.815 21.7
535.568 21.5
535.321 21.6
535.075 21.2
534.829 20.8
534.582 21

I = -1.6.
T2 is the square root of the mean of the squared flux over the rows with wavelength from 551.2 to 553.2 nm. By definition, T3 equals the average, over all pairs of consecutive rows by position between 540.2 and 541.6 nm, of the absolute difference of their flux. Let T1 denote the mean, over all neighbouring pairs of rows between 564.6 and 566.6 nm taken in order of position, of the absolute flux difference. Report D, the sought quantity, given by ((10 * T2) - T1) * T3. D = 54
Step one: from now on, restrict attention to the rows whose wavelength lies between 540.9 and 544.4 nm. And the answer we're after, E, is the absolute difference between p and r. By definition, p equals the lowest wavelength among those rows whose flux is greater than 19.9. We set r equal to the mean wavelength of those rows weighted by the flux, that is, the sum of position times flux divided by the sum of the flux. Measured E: 1.63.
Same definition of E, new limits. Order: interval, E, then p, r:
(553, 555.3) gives 1.02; 553.114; 554.13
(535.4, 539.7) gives 1.99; 535.568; 537.56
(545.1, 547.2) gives 0.89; 545.274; 546.16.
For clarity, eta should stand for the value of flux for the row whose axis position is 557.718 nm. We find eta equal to 23.8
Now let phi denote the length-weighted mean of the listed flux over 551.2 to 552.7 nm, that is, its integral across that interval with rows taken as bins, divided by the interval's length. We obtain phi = 20.6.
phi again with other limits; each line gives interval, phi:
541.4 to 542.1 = 21.4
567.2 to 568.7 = 20.1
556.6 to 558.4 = 22.2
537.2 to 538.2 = 22.4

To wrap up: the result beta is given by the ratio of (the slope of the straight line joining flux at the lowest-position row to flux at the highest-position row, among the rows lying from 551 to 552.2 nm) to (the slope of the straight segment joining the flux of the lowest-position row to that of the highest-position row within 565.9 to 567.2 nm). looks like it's 5.6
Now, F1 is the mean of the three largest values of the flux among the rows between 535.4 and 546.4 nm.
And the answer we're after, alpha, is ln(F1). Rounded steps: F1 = 23.2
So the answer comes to 3.14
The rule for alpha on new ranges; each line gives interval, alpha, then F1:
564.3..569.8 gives 3.02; 20.4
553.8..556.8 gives 3.05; 21.1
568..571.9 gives 3.03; 20.7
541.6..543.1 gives 3.06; 21.3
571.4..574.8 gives 2.97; 19.5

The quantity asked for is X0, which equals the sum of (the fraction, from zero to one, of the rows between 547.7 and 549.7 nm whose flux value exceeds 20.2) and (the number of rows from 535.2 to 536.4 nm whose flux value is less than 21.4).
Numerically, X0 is 1.0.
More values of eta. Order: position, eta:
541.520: 21.4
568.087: 20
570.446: 20.5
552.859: 20.5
